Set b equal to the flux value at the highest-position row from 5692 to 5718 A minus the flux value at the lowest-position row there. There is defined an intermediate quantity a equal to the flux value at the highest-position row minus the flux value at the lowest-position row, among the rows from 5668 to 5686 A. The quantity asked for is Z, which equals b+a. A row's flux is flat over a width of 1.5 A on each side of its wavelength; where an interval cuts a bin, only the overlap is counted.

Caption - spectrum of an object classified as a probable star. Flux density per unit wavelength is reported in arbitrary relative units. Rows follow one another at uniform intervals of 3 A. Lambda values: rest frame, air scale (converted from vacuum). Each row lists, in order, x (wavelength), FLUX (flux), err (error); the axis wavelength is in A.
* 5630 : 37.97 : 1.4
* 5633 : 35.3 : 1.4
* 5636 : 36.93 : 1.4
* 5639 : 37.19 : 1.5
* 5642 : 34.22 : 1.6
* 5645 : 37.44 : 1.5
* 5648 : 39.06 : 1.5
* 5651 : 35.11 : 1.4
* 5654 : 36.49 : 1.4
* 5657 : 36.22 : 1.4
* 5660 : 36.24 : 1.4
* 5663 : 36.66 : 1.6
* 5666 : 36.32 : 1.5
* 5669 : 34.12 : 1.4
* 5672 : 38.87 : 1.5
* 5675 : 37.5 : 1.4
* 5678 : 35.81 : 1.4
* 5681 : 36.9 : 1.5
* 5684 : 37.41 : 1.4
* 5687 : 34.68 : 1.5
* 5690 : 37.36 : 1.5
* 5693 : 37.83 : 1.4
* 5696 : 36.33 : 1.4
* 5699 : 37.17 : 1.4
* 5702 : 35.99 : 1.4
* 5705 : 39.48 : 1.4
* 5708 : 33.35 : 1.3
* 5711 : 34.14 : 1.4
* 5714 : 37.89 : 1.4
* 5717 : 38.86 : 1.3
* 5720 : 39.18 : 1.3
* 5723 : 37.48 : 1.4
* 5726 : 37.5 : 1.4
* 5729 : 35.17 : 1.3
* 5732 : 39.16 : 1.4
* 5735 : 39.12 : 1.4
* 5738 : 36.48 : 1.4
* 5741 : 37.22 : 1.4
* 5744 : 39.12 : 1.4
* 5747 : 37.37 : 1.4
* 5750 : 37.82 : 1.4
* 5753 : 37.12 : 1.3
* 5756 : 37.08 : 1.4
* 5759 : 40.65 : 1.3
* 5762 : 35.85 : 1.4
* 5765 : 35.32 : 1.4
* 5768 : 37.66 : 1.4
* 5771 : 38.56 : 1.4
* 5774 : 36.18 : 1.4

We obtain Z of 4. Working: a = 3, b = 1.0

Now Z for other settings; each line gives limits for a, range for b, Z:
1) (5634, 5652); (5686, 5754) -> 1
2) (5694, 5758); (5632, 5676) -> 3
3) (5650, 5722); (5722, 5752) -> 4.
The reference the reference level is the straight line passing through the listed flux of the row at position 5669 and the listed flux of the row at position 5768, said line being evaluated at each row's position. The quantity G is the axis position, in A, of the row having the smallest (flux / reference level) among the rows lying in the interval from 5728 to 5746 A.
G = 5729 A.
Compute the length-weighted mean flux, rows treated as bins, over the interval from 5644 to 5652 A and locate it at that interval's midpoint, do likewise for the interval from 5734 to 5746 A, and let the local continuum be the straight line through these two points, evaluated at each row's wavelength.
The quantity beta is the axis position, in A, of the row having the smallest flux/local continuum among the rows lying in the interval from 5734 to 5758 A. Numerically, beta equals 5738 A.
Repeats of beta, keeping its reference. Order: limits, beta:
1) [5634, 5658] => 5642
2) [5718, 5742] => 5729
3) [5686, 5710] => 5708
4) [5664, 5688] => 5669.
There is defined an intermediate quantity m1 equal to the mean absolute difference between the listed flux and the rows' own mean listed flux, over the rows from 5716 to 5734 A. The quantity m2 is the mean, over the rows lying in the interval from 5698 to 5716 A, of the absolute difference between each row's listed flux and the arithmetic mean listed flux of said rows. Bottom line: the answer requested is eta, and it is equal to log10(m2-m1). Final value -0.18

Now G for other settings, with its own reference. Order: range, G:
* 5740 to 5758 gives 5756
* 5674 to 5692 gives 5687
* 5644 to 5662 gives 5651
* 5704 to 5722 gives 5708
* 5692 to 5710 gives 5708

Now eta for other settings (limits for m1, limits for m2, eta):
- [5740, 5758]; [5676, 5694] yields -0.42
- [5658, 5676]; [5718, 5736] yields -0.80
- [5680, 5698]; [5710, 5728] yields -0.52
